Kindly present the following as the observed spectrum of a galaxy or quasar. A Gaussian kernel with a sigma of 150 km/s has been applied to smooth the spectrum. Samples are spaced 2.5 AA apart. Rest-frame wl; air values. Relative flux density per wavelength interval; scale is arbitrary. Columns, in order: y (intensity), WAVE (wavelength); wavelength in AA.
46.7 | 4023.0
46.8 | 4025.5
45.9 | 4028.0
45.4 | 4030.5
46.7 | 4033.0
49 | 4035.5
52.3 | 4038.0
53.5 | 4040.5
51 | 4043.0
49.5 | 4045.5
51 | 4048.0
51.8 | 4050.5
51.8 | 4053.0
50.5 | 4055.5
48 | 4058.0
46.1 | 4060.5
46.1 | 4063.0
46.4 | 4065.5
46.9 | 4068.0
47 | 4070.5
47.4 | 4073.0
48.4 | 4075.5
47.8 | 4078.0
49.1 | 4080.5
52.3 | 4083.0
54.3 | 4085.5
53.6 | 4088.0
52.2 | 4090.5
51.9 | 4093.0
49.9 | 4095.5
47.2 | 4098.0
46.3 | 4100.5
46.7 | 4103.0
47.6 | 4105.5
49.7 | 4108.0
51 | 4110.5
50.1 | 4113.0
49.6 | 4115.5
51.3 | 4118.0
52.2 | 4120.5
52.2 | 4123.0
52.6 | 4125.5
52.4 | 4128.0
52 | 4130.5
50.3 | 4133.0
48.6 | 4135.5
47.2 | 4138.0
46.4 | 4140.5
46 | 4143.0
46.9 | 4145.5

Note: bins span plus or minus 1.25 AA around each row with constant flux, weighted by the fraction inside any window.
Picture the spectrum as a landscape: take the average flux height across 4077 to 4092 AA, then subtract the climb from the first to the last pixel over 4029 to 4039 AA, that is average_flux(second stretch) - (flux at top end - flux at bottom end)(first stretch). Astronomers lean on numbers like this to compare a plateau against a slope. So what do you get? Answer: 44.7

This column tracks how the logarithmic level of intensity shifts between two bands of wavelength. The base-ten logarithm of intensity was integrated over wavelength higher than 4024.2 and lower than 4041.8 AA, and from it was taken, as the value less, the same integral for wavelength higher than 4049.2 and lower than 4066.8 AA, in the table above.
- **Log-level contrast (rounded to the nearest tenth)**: 0.0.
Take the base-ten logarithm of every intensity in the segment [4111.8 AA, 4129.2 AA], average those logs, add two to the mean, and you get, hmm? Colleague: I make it 3.71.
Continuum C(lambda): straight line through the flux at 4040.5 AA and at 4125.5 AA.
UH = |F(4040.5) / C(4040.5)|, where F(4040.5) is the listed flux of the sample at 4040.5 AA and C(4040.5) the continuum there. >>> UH 1.00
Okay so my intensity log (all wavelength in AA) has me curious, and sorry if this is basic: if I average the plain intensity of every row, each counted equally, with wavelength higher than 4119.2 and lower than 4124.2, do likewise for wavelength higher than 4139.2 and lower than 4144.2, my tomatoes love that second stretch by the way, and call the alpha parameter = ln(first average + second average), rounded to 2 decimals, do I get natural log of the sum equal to 4.59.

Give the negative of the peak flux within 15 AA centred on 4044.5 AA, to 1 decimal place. -53.5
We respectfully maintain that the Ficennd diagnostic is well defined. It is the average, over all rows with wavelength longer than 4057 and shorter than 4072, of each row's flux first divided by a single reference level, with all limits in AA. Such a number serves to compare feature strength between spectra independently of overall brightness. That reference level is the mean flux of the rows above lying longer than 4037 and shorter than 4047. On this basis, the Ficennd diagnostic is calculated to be 0.91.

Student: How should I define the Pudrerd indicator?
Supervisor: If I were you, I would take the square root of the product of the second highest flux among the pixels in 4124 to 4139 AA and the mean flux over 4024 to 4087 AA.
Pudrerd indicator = 50.7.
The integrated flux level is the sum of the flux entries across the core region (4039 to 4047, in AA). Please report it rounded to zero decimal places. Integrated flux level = 154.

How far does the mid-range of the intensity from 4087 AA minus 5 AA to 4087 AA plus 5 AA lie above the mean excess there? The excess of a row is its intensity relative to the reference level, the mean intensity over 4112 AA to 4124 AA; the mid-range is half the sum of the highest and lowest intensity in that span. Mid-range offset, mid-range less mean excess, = 51.2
